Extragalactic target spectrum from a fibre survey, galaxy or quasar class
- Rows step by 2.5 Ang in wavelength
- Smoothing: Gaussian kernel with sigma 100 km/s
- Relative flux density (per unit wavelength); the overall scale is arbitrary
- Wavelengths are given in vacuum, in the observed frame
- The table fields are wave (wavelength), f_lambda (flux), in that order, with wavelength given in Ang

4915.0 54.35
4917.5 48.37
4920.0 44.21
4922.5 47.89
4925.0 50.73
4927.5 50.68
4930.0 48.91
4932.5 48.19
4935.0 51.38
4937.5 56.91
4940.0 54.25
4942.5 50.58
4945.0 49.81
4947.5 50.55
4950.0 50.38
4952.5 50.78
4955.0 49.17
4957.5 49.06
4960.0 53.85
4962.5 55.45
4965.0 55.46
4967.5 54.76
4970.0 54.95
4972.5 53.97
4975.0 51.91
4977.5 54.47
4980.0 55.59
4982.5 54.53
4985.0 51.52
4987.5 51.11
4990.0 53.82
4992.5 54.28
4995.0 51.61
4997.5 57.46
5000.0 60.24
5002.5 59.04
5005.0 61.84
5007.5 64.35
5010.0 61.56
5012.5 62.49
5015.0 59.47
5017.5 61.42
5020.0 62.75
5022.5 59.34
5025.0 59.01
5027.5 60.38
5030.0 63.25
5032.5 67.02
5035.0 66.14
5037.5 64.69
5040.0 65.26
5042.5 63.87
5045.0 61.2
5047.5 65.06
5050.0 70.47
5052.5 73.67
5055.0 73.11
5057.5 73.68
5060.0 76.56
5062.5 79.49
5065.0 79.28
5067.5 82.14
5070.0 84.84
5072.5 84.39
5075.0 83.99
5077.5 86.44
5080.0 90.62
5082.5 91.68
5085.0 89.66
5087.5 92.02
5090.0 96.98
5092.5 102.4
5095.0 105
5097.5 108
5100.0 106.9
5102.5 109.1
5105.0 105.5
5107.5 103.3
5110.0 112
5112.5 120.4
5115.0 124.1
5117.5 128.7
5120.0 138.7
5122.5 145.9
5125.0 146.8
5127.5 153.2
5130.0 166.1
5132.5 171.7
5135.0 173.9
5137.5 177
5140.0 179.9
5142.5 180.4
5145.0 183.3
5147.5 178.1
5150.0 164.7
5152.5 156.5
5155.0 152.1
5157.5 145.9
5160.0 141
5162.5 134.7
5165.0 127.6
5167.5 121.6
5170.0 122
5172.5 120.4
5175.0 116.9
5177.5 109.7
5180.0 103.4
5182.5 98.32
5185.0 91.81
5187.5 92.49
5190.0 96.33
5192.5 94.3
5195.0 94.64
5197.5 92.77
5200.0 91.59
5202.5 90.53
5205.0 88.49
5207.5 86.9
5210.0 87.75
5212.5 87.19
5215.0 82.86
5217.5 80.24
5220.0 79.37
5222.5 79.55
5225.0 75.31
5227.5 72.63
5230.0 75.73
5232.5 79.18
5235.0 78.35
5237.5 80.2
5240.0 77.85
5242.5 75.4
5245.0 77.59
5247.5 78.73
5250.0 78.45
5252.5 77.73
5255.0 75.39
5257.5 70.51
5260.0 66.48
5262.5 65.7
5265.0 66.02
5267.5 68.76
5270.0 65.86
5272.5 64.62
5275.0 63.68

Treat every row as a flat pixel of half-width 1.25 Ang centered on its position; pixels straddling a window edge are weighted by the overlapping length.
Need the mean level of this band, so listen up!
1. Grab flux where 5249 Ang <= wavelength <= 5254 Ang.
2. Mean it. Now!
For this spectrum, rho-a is 78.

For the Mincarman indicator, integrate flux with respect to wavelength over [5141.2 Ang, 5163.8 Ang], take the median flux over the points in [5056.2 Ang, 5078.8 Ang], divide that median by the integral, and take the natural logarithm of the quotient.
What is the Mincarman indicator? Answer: -3.78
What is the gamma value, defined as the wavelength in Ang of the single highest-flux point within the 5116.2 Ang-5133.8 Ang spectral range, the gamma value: 5132.5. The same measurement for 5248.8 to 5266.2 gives 5250.0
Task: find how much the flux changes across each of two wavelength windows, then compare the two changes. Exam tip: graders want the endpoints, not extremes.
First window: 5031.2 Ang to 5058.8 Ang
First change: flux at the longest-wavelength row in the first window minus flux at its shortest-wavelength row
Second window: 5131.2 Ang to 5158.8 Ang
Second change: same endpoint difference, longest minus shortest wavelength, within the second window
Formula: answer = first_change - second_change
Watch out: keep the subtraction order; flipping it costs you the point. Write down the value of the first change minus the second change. 32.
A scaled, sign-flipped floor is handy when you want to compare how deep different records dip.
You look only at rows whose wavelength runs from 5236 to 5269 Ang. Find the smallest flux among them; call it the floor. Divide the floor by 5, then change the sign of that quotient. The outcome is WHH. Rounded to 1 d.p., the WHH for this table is -13.1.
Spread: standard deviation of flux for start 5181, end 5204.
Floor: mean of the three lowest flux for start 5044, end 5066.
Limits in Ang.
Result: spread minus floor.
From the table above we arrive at -63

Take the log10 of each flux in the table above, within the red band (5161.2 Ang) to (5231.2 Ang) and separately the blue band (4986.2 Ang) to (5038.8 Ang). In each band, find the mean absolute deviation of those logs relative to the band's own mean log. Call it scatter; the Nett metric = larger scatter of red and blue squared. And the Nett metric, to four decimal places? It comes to 0.0034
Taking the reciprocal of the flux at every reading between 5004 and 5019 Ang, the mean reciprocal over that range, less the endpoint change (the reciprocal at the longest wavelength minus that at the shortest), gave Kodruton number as 0.016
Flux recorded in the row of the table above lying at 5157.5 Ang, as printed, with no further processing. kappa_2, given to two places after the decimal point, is 145.90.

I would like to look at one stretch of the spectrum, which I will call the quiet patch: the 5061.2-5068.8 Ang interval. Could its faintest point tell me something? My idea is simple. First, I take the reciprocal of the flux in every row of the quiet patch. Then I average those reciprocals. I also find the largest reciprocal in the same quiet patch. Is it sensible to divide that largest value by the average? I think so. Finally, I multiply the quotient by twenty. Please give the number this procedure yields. 20.3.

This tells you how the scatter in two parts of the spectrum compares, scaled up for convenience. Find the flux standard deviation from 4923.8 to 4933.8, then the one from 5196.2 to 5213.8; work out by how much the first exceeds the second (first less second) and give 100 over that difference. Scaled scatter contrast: -97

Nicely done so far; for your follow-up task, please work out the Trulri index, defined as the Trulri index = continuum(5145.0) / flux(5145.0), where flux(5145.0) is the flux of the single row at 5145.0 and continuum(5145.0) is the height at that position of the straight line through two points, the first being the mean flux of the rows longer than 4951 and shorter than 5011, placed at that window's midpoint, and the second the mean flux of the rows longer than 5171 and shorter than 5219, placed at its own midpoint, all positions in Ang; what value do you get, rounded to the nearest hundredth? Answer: 0.47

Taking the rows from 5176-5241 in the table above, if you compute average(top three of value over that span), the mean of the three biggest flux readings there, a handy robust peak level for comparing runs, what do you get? 104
